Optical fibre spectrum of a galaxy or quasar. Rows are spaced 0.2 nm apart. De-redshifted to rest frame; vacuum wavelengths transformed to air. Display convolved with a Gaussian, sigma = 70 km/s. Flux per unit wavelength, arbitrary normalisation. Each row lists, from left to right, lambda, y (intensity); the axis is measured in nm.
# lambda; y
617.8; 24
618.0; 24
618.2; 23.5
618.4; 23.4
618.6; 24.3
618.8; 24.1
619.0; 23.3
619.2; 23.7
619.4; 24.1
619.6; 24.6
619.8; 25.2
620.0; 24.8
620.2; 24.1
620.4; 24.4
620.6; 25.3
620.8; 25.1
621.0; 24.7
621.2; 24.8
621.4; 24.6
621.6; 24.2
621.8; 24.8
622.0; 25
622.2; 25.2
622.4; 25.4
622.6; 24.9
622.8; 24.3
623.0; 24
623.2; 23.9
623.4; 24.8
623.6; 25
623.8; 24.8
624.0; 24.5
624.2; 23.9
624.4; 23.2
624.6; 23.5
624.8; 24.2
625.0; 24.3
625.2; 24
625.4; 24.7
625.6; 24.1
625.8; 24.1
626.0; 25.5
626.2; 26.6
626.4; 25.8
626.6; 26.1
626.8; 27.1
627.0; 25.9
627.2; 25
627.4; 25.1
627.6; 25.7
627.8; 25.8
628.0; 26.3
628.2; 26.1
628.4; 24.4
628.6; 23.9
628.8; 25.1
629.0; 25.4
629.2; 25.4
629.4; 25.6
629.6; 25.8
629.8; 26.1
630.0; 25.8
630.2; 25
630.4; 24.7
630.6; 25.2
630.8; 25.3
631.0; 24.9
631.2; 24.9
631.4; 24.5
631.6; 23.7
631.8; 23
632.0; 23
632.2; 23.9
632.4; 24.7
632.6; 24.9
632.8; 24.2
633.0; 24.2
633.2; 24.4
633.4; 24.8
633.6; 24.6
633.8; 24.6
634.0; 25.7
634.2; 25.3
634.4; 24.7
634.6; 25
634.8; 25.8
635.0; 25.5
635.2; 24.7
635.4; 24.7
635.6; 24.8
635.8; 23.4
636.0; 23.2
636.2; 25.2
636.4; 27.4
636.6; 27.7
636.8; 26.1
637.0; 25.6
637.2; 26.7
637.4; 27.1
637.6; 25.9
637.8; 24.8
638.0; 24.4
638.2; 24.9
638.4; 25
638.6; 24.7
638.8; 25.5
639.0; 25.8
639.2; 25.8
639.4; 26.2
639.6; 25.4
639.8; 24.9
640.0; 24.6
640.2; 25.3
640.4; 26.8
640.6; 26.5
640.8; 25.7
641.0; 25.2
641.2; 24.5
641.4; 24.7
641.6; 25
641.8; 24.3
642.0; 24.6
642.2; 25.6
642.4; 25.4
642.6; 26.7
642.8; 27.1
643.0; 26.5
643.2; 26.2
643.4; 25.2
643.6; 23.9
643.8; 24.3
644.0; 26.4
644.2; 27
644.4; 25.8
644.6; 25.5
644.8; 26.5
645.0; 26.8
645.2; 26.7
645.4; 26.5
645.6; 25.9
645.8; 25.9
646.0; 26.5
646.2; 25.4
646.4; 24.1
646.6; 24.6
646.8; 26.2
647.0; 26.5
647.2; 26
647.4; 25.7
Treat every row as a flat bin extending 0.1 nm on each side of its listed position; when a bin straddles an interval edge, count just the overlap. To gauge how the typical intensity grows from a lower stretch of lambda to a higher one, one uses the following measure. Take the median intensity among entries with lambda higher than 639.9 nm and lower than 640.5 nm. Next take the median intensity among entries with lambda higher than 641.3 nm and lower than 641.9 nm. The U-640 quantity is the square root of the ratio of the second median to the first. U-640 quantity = 0.99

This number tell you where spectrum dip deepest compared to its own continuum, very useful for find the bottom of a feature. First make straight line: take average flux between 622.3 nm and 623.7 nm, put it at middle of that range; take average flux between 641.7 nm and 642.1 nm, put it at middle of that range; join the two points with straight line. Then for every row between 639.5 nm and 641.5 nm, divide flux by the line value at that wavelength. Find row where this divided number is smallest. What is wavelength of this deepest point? 641.2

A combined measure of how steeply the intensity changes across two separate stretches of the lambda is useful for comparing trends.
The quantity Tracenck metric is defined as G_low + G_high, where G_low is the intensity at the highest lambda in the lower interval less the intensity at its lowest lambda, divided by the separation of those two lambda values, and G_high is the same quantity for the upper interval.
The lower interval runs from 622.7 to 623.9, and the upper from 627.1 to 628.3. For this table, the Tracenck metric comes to 1.6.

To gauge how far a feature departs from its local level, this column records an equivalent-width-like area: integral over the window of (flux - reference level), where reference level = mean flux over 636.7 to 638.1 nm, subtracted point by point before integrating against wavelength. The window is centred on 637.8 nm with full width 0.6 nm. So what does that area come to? -0.46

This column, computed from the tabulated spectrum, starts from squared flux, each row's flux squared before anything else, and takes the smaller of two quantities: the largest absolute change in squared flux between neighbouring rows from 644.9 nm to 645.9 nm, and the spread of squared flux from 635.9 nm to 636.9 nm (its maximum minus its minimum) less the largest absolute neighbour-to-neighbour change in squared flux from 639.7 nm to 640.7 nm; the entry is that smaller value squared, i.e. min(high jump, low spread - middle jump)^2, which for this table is 988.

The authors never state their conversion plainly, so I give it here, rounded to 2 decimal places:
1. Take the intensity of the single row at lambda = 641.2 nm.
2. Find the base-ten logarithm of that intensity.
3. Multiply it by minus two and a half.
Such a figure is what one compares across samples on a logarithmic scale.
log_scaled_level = -3.47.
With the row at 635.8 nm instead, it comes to -3.42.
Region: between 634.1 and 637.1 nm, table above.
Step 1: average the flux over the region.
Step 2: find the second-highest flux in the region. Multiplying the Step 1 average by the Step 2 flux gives 692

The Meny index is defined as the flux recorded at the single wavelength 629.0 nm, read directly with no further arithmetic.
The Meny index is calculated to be 25.4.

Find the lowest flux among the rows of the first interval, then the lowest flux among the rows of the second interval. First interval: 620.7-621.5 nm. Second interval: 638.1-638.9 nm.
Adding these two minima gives 49.3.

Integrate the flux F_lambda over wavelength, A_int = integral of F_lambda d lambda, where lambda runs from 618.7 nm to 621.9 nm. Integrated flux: 78.4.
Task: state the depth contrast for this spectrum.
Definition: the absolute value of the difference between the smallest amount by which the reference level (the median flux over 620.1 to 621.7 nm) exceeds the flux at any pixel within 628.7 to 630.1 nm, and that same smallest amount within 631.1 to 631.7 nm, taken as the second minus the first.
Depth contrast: 1.2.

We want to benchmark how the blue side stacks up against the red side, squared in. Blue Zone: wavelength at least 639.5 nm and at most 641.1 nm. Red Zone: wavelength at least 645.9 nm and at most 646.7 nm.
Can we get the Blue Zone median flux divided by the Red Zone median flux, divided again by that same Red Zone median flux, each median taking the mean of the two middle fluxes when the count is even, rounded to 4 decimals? 0.0406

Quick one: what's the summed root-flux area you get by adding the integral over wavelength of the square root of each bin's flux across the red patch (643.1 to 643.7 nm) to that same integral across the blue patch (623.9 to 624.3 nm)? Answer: 5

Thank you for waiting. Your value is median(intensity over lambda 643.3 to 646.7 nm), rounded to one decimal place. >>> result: 25.9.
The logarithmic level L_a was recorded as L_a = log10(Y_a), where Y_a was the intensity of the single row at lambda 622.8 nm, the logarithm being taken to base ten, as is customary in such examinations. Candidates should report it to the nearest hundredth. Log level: 1.39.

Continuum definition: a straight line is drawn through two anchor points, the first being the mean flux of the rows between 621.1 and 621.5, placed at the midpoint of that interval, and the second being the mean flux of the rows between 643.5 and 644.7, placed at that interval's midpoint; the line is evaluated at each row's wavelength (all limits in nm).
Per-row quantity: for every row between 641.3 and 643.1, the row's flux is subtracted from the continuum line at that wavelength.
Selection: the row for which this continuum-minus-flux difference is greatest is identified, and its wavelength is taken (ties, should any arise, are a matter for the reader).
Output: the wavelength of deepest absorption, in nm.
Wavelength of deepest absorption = 641.8 nm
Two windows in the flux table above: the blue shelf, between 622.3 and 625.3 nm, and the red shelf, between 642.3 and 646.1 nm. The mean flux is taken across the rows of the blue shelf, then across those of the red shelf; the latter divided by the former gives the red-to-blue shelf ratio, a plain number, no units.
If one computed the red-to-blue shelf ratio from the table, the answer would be 1.07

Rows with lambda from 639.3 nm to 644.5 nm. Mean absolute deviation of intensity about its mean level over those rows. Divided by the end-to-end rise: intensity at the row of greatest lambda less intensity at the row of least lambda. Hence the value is -1.9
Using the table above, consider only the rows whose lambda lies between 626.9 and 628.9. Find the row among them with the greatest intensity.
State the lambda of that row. 628.0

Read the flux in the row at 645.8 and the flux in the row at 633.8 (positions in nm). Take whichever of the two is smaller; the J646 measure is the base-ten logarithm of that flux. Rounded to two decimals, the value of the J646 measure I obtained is 1.39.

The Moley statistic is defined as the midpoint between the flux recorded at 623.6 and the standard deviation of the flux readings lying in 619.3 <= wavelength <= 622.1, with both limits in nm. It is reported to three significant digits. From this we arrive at 12.7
